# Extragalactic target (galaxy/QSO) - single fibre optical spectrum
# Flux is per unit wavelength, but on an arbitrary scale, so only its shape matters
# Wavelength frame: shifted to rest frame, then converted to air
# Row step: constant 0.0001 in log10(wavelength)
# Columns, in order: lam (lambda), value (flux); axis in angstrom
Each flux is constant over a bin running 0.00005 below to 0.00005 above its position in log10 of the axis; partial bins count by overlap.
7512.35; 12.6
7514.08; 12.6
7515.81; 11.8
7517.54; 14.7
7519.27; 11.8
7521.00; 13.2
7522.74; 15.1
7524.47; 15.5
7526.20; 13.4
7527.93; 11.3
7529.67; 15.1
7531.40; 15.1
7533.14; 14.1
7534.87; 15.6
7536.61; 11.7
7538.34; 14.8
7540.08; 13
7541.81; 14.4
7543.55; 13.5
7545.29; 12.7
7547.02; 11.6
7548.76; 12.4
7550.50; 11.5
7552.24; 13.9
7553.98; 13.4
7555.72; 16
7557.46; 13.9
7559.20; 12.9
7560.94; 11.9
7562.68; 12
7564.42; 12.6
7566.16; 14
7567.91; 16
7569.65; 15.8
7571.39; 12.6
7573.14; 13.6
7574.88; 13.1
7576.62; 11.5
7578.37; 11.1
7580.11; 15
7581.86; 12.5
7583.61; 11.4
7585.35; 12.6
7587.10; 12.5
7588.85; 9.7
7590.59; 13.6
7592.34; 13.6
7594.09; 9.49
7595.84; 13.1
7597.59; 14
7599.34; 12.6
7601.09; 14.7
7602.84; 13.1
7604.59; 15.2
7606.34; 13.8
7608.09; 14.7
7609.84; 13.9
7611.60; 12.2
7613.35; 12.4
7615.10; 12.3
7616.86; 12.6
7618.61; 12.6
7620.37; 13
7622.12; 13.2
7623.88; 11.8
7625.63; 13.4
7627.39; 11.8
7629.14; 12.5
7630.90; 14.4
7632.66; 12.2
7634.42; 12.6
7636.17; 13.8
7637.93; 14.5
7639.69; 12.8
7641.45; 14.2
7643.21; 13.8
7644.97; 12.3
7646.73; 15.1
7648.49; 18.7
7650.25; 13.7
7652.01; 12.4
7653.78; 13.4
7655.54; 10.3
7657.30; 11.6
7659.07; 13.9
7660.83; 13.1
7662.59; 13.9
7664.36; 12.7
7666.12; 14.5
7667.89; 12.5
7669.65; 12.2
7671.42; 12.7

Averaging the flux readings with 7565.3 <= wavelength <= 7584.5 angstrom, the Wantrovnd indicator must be 13.3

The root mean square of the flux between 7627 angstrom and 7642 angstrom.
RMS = 13.2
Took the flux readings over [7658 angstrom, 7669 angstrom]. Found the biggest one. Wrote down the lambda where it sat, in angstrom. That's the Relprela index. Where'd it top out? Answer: 7666.12 angstrom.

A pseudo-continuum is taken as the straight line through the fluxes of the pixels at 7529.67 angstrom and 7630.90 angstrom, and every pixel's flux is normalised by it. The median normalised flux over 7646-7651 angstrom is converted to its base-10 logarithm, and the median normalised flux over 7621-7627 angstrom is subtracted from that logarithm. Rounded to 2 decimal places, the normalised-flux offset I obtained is -0.89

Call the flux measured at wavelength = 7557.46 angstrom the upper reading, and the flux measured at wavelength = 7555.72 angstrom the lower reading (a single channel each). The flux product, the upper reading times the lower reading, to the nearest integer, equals 222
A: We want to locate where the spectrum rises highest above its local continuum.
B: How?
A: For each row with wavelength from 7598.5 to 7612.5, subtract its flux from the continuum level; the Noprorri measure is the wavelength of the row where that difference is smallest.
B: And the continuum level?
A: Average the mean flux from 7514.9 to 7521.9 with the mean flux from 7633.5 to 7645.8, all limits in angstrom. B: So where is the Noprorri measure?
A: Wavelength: 7604.59 angstrom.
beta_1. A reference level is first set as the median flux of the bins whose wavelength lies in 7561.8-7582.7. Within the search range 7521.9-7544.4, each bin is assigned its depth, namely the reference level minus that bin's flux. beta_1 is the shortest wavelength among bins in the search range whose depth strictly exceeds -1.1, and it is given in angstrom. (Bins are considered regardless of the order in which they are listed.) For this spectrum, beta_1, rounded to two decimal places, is 7526.20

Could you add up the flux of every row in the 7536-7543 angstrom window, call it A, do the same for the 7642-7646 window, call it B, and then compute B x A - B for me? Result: 1381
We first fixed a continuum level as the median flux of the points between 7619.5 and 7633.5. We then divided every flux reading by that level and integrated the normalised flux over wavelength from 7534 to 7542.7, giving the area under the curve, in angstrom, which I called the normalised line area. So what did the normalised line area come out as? 9.5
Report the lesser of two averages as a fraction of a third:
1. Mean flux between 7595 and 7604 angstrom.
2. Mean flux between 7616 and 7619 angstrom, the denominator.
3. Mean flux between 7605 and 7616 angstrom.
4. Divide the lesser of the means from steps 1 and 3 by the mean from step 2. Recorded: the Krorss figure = 1.05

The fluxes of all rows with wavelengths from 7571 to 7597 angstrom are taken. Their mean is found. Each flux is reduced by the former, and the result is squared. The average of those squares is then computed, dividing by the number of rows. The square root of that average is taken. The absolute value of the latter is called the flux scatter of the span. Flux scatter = 1.45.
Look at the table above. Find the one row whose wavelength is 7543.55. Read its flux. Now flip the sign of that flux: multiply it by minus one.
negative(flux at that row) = -13.5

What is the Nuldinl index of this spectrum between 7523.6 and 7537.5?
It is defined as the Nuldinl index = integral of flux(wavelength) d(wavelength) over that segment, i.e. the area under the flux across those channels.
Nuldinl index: 194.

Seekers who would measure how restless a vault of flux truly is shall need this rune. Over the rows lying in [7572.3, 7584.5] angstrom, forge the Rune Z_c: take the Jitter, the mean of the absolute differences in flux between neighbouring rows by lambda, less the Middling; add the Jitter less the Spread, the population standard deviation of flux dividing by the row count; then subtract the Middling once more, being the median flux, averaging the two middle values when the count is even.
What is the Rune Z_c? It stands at -23.0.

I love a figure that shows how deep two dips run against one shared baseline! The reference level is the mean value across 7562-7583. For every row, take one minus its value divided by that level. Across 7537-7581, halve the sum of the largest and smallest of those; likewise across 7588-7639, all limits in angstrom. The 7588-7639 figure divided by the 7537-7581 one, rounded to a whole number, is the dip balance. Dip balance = -4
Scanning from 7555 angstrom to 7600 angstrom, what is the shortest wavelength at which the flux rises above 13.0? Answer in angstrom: 7555.72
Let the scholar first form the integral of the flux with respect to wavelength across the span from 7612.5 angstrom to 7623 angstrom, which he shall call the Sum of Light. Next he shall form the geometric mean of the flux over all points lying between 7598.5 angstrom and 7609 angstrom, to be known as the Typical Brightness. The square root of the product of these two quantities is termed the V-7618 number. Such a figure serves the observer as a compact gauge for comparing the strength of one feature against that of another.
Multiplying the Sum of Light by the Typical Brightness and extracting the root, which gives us 43.2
